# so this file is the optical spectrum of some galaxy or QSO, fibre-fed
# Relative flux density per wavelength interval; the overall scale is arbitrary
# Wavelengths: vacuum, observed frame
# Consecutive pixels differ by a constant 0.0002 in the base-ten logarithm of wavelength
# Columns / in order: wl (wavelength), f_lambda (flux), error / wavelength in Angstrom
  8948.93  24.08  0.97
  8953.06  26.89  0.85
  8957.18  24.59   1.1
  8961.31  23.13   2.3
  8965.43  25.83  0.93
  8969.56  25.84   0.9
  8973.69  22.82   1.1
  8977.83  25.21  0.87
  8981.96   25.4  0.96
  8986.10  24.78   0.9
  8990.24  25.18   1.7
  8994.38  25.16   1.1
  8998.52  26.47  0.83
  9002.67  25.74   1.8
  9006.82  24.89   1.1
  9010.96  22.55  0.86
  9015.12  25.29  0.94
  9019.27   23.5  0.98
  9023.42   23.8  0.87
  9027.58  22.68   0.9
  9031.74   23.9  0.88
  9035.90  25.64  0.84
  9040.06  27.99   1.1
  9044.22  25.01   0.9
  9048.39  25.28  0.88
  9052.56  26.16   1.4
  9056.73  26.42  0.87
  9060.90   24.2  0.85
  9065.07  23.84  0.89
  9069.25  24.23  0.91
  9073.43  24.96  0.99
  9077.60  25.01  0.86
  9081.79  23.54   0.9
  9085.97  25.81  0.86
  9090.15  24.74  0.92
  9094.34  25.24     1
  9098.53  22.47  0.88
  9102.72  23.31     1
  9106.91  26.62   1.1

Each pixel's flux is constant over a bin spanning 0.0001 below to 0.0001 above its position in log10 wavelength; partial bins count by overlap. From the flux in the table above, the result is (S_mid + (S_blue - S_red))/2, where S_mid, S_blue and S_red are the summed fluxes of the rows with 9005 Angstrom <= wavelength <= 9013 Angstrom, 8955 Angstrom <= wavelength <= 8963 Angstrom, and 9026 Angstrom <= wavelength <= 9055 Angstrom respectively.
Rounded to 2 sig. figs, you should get -41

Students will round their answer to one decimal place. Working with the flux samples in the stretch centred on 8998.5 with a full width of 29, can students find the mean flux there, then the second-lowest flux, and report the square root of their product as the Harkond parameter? 24.9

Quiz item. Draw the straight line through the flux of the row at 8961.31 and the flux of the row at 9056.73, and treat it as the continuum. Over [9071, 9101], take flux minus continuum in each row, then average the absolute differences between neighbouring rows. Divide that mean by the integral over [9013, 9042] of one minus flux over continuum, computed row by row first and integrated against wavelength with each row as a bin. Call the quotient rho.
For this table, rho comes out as 1.6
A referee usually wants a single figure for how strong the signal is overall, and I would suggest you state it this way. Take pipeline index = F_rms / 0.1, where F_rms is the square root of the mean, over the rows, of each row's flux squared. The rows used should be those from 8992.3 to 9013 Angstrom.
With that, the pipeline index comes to 250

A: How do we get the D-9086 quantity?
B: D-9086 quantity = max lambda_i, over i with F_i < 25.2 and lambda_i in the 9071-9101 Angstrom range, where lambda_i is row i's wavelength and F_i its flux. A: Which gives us 9098.53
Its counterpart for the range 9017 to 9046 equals 9044.22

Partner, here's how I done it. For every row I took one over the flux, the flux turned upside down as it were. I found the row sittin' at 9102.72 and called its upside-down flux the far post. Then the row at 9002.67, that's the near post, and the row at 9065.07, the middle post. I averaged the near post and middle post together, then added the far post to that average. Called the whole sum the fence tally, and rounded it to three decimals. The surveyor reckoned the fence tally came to 0.083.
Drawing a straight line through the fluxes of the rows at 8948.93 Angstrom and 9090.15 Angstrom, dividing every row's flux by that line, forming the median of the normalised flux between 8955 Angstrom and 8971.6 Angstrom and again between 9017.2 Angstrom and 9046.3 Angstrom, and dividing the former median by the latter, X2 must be 1.07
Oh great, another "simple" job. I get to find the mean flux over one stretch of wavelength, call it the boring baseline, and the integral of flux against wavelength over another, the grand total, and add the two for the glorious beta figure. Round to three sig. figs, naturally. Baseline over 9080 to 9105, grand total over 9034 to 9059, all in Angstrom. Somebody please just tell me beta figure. 676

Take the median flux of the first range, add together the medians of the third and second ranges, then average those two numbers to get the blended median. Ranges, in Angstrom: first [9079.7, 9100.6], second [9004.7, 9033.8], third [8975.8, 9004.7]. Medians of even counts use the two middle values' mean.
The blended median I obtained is 36.9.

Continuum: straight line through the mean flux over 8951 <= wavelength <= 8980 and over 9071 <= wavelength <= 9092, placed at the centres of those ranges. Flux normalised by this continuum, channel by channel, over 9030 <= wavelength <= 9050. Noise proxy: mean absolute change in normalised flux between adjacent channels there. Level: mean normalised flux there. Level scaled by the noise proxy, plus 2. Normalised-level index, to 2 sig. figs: 16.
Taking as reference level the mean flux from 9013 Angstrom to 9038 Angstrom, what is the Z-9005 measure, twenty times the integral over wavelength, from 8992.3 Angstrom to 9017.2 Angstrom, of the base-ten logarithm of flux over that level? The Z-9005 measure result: 7.5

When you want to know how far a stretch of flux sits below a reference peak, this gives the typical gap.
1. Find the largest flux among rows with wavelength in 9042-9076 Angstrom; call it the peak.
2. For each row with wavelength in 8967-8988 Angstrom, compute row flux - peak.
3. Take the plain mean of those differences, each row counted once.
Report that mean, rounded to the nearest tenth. -1.6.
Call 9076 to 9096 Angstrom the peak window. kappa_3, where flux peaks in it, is 9085.97 Angstrom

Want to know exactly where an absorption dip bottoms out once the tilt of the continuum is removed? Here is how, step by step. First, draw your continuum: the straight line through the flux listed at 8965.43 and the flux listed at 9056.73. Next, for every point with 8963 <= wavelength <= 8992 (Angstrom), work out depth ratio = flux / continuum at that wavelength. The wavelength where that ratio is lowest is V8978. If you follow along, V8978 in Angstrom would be 8973.69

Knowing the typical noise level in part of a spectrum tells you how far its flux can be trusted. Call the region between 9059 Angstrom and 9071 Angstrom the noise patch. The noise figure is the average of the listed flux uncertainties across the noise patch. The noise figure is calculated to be 0.88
